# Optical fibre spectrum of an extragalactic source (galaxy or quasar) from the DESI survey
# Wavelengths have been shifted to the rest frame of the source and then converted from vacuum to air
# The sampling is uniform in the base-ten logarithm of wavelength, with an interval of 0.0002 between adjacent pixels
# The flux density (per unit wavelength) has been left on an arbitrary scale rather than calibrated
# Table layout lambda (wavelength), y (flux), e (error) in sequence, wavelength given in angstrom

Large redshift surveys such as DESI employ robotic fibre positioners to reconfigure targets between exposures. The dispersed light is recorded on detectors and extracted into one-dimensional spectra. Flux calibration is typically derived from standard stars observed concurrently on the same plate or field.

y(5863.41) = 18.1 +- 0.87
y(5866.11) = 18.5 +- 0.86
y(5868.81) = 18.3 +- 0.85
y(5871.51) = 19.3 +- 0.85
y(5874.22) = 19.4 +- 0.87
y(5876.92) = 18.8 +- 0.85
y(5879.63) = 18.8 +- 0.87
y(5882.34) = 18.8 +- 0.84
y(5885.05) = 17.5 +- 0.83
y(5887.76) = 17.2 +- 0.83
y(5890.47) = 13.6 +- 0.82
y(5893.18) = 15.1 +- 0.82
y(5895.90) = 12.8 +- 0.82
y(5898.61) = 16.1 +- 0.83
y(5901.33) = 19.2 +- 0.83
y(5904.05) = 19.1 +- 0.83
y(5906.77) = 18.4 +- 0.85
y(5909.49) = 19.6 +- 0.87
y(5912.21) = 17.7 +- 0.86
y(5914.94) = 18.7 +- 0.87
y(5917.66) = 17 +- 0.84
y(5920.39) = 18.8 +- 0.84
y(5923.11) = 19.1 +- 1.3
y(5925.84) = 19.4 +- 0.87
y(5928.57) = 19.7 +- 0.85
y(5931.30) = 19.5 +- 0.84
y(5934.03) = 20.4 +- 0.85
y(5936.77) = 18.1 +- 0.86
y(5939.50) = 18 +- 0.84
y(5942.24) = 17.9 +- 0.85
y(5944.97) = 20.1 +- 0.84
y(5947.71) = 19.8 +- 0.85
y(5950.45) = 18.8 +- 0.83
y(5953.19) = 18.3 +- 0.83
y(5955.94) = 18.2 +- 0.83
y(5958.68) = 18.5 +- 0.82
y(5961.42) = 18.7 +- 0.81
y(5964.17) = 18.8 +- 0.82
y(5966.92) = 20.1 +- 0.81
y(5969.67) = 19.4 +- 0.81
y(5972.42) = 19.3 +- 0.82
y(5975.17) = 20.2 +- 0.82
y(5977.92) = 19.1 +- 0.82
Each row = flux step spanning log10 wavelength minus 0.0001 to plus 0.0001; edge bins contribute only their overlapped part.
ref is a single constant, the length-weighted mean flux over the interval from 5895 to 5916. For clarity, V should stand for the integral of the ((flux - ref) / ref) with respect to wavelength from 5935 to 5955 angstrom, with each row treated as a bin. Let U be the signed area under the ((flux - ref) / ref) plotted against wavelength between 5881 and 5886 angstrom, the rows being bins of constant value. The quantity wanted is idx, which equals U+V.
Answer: 1.18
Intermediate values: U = 0.1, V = 1.1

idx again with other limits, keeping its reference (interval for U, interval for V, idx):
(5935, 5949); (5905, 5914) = 1.22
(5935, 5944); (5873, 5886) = 0.86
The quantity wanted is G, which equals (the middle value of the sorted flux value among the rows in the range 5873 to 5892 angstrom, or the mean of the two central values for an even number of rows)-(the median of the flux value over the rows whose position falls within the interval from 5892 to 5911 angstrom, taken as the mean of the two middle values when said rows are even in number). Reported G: 0.4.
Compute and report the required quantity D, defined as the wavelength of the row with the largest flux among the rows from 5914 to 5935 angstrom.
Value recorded 5934.03 angstrom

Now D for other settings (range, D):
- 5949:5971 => 5966.92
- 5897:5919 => 5909.49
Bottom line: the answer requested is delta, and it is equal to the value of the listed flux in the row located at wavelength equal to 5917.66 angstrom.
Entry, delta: 17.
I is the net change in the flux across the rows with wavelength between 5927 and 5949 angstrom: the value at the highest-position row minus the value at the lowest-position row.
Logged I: 0.1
